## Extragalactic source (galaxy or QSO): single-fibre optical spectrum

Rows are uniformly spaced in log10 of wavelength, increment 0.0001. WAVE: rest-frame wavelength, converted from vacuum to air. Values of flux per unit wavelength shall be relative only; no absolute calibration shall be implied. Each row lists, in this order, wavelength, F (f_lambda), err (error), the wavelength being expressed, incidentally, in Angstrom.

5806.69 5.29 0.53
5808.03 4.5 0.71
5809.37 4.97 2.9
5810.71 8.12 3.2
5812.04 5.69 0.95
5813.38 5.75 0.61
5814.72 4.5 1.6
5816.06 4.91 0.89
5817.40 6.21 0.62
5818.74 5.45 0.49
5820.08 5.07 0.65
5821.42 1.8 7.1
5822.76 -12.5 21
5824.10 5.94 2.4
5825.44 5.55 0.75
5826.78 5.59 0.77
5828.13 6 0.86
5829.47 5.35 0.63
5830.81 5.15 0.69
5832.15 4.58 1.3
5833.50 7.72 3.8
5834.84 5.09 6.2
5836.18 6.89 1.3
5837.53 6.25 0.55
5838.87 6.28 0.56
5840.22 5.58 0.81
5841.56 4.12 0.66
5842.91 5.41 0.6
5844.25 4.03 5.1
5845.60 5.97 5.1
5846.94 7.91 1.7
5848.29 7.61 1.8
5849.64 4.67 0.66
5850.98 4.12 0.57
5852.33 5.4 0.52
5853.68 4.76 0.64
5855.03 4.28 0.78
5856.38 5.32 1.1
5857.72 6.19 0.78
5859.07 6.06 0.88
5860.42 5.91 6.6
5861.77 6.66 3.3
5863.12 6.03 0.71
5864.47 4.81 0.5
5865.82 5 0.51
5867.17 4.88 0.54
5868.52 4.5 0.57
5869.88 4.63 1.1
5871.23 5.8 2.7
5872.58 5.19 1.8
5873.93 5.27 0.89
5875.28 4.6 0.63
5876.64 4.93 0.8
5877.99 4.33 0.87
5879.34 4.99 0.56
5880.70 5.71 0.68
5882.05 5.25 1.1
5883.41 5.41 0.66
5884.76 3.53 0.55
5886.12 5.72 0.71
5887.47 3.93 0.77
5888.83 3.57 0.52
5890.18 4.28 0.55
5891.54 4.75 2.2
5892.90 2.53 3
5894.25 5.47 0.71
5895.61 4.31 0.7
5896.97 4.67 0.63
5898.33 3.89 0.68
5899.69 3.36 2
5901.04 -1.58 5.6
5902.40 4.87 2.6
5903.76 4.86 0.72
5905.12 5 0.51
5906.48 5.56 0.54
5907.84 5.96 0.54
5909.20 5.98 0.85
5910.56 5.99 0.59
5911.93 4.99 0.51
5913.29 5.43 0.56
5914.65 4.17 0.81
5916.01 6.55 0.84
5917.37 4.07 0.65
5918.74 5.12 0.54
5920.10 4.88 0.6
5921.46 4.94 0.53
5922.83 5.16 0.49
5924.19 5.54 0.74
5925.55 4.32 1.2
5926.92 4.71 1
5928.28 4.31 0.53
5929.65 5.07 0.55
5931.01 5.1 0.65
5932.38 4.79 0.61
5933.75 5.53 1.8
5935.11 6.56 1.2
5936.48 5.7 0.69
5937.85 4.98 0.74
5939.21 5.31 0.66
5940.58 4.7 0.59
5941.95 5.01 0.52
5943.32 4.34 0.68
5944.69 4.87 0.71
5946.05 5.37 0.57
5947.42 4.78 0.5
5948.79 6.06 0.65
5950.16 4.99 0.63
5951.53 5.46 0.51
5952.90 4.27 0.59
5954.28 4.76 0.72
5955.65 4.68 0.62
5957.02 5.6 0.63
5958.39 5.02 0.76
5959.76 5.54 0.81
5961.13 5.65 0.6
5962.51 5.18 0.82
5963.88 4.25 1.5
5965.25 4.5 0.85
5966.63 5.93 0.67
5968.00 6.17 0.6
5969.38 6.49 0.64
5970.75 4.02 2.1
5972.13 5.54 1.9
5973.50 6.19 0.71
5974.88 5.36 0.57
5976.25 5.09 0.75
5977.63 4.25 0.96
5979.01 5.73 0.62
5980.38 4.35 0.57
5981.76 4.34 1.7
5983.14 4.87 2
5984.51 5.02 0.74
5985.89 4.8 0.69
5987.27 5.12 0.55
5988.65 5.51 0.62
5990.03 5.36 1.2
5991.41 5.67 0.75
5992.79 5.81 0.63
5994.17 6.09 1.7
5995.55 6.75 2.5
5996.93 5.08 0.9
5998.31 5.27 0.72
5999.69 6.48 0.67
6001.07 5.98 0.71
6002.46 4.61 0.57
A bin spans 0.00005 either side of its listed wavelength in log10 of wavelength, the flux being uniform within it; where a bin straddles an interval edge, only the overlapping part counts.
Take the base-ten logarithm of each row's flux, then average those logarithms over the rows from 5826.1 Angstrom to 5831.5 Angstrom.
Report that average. 0.74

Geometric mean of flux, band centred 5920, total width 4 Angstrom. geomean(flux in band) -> 4.98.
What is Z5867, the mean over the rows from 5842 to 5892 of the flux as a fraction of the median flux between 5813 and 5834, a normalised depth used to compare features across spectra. 0.96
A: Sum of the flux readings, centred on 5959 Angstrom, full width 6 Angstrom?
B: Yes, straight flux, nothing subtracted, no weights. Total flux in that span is 22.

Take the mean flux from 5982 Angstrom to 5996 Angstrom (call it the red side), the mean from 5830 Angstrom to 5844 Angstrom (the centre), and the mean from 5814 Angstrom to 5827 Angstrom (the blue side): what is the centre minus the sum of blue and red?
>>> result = -3.0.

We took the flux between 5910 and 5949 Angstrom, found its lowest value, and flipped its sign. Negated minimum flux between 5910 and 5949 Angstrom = -4.1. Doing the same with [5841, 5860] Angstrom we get -4.0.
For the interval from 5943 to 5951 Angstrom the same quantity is -4.3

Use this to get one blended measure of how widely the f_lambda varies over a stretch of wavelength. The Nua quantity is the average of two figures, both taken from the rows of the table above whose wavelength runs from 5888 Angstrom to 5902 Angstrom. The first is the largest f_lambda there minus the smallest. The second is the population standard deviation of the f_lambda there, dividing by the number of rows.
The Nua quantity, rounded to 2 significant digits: 4.5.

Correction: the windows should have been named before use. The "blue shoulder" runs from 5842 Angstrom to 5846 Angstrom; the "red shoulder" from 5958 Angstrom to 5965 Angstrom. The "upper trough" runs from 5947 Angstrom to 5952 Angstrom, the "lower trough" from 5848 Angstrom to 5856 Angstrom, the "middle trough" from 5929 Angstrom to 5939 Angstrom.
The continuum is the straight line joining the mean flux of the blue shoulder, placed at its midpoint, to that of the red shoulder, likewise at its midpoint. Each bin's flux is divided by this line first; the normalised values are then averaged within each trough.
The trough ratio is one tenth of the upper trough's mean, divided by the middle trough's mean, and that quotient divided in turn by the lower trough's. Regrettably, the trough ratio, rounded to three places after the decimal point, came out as 0.099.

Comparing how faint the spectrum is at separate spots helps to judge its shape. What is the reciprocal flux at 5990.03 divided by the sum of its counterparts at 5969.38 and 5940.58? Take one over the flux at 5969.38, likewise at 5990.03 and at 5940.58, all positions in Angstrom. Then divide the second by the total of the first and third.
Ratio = 0.509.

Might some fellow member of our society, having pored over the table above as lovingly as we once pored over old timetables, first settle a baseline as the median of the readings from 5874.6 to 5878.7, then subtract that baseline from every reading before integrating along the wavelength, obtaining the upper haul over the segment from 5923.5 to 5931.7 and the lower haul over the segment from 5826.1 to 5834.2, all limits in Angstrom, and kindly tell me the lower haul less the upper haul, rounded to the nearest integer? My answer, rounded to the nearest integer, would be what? 7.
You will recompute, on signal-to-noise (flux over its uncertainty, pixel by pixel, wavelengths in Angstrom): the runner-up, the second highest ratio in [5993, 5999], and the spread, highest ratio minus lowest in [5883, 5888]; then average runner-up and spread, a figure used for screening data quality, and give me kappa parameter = 4.4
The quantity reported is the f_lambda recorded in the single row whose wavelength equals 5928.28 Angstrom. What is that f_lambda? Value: 4.31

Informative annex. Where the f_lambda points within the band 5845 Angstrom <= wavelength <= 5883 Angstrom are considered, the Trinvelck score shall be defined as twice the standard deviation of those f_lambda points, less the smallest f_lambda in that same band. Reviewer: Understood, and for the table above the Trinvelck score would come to -2.3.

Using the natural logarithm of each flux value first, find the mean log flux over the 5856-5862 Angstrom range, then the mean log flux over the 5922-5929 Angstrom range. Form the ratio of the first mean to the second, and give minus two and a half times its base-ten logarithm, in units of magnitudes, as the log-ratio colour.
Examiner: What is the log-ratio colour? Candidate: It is -0.148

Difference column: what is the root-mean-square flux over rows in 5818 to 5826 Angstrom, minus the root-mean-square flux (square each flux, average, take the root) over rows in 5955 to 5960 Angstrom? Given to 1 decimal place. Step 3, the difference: 1.6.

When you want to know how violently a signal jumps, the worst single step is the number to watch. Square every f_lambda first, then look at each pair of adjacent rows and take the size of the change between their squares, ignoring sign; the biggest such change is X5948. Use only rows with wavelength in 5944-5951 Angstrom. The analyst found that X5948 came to 14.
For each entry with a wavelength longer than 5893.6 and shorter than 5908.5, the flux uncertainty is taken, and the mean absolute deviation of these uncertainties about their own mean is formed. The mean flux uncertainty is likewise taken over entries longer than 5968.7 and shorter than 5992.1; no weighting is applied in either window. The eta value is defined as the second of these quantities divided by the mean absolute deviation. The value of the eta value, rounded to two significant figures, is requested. 0.91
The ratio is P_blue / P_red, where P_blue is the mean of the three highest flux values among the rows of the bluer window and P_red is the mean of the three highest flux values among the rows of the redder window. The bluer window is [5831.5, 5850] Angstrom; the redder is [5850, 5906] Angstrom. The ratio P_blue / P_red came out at 1.23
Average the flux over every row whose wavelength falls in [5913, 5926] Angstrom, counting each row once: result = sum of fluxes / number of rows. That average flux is 5.02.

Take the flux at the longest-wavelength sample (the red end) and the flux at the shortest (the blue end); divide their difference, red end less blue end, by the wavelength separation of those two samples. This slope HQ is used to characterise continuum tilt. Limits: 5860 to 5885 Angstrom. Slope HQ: -0.10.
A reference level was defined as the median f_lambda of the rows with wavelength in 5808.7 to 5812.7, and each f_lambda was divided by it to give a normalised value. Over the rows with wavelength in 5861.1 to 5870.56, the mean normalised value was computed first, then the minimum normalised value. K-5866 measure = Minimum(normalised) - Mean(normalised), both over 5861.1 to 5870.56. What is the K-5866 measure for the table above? -0.13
